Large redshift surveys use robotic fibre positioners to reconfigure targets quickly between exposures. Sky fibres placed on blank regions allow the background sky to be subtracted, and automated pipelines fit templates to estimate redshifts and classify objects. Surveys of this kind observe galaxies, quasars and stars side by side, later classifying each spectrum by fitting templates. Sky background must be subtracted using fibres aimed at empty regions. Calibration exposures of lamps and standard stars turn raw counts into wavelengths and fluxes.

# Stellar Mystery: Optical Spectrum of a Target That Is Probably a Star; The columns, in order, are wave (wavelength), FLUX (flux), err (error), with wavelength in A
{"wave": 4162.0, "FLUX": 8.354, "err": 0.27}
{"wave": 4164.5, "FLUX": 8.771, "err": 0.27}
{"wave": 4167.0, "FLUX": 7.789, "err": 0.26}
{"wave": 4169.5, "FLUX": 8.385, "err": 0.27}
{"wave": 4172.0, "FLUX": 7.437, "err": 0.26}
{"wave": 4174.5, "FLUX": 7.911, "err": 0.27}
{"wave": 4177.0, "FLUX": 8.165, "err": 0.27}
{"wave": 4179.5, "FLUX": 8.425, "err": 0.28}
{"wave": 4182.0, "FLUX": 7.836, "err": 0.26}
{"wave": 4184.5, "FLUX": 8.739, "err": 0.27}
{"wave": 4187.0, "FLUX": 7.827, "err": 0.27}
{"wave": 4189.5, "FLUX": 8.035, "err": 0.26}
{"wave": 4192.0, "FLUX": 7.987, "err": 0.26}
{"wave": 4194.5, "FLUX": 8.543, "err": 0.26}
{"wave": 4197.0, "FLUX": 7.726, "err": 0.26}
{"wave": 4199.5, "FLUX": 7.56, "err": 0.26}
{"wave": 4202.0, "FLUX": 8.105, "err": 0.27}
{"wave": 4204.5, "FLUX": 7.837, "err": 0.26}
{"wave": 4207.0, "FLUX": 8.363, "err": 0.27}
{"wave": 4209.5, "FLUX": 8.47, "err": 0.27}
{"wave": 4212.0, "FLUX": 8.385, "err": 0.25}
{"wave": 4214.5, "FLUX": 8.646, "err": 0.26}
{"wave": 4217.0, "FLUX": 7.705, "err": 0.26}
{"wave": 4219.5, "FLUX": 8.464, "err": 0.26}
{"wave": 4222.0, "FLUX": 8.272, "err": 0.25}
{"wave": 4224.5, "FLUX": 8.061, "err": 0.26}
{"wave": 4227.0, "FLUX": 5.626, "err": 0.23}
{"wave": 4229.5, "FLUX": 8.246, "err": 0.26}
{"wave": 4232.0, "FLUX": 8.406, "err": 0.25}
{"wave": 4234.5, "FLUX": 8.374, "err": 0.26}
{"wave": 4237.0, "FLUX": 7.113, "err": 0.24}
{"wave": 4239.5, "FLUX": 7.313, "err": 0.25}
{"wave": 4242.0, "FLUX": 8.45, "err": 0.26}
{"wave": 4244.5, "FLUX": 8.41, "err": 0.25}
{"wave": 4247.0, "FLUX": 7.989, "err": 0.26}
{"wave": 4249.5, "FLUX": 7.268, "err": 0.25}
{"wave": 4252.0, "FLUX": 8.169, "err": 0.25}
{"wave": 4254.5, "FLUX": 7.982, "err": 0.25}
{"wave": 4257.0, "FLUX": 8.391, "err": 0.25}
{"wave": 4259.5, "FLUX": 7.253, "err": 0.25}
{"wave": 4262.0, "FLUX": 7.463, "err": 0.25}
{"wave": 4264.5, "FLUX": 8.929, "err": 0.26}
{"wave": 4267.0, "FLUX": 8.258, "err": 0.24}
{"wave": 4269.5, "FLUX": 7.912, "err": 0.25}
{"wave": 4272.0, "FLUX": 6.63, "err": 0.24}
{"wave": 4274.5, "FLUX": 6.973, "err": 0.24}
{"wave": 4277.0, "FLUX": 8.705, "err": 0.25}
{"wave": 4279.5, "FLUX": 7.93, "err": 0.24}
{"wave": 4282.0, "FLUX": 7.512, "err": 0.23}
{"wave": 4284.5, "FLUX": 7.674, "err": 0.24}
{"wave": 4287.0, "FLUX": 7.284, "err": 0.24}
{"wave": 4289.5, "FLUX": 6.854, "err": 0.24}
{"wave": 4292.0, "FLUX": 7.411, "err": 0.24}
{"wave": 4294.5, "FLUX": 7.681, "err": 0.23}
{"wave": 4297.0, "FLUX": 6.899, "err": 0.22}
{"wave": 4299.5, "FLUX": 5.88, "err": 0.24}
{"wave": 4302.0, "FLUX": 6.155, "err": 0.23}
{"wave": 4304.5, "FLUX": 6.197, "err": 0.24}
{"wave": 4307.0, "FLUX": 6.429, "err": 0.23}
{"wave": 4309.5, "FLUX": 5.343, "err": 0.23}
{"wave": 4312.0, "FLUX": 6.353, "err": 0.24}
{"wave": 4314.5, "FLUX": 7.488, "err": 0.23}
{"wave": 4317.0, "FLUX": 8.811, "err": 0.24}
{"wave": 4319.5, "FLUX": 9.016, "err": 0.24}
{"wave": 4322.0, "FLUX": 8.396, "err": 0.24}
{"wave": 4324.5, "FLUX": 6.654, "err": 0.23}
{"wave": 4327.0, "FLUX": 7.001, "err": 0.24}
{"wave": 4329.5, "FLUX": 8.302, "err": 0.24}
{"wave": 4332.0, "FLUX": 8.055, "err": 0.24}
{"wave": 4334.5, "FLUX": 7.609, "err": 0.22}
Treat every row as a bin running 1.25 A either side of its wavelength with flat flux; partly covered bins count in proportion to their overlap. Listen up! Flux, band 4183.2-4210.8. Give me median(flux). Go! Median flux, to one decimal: 8.0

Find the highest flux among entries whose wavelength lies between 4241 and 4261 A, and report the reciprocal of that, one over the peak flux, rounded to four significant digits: 0.1183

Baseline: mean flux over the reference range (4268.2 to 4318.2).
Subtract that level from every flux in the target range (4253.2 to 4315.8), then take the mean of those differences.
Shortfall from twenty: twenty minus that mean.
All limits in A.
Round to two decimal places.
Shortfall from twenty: 19.84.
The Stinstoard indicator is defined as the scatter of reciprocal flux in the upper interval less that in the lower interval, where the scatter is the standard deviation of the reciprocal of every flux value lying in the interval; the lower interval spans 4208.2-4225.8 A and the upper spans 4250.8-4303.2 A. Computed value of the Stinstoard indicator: 0.0100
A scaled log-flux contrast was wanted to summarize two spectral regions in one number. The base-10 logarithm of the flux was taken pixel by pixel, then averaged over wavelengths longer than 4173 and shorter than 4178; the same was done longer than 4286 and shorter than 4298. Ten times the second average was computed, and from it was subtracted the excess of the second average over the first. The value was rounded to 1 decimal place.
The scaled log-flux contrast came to 8.6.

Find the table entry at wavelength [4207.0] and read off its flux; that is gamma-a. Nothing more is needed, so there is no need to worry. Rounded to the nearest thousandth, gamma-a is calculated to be 8.363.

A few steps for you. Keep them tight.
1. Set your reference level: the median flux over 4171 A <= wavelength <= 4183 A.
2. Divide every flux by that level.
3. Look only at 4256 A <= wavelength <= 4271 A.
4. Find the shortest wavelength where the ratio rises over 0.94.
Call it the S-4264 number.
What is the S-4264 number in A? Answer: 4257.0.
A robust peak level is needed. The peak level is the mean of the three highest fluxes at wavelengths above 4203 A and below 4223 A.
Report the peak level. 8.5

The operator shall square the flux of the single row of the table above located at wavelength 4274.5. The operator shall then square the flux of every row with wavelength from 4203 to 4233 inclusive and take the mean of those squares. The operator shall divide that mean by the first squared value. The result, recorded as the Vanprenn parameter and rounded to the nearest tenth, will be 1.3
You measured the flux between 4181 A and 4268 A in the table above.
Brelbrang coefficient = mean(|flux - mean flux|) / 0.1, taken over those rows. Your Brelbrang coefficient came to 4.34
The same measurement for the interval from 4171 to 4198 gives 2.99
